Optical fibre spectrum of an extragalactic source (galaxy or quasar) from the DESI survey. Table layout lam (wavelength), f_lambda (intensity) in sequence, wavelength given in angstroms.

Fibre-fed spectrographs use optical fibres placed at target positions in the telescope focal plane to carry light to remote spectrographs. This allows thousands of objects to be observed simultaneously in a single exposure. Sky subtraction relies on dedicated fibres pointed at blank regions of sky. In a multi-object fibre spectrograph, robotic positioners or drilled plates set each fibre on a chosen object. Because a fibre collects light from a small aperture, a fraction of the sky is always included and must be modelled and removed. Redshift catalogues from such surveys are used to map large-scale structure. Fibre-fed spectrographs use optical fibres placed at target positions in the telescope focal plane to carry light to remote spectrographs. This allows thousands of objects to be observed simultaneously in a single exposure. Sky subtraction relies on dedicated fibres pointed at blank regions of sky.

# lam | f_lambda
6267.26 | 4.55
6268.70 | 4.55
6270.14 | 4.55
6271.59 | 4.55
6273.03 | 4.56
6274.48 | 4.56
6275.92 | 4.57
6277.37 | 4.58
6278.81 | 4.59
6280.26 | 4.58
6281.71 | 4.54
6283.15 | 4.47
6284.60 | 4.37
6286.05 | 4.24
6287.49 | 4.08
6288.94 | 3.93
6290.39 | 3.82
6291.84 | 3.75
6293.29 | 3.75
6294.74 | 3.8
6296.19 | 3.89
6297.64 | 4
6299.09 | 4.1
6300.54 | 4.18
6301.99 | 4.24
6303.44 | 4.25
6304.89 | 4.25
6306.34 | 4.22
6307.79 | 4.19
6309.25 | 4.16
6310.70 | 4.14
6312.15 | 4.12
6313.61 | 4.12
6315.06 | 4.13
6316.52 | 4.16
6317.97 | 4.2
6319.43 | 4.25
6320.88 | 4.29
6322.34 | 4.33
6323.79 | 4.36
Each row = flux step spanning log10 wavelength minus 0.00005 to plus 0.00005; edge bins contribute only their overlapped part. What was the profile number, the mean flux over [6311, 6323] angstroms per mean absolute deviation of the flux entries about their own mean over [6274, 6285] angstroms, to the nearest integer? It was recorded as 75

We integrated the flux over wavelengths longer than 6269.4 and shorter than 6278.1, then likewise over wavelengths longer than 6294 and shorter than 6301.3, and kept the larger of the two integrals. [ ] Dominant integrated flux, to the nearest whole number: 40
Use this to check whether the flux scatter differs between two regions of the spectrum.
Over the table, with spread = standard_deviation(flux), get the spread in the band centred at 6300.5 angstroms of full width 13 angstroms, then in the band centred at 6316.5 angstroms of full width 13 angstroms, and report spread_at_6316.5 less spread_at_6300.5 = -0.09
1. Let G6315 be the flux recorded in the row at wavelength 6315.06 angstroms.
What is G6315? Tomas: 4.13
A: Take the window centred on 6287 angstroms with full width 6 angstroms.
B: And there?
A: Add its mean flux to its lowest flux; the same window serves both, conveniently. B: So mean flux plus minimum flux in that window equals 8.1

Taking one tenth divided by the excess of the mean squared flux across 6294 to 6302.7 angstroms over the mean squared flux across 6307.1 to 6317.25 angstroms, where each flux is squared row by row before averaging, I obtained -0.11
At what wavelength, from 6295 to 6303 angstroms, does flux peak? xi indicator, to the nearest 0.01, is 6301.99 angstroms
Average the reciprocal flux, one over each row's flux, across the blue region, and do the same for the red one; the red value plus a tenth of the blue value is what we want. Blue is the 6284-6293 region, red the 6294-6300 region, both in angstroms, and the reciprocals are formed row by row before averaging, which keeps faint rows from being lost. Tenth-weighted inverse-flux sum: 0.278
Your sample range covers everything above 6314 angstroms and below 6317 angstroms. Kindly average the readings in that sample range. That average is 4.14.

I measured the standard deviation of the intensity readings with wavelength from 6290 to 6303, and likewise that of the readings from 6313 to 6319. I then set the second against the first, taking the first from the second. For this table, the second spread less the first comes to -0.15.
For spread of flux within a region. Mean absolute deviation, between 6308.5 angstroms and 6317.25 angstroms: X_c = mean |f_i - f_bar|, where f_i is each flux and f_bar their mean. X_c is 0.015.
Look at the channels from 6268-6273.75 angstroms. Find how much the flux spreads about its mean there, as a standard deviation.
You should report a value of 0.00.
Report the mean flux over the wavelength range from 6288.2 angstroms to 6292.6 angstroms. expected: 3.83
